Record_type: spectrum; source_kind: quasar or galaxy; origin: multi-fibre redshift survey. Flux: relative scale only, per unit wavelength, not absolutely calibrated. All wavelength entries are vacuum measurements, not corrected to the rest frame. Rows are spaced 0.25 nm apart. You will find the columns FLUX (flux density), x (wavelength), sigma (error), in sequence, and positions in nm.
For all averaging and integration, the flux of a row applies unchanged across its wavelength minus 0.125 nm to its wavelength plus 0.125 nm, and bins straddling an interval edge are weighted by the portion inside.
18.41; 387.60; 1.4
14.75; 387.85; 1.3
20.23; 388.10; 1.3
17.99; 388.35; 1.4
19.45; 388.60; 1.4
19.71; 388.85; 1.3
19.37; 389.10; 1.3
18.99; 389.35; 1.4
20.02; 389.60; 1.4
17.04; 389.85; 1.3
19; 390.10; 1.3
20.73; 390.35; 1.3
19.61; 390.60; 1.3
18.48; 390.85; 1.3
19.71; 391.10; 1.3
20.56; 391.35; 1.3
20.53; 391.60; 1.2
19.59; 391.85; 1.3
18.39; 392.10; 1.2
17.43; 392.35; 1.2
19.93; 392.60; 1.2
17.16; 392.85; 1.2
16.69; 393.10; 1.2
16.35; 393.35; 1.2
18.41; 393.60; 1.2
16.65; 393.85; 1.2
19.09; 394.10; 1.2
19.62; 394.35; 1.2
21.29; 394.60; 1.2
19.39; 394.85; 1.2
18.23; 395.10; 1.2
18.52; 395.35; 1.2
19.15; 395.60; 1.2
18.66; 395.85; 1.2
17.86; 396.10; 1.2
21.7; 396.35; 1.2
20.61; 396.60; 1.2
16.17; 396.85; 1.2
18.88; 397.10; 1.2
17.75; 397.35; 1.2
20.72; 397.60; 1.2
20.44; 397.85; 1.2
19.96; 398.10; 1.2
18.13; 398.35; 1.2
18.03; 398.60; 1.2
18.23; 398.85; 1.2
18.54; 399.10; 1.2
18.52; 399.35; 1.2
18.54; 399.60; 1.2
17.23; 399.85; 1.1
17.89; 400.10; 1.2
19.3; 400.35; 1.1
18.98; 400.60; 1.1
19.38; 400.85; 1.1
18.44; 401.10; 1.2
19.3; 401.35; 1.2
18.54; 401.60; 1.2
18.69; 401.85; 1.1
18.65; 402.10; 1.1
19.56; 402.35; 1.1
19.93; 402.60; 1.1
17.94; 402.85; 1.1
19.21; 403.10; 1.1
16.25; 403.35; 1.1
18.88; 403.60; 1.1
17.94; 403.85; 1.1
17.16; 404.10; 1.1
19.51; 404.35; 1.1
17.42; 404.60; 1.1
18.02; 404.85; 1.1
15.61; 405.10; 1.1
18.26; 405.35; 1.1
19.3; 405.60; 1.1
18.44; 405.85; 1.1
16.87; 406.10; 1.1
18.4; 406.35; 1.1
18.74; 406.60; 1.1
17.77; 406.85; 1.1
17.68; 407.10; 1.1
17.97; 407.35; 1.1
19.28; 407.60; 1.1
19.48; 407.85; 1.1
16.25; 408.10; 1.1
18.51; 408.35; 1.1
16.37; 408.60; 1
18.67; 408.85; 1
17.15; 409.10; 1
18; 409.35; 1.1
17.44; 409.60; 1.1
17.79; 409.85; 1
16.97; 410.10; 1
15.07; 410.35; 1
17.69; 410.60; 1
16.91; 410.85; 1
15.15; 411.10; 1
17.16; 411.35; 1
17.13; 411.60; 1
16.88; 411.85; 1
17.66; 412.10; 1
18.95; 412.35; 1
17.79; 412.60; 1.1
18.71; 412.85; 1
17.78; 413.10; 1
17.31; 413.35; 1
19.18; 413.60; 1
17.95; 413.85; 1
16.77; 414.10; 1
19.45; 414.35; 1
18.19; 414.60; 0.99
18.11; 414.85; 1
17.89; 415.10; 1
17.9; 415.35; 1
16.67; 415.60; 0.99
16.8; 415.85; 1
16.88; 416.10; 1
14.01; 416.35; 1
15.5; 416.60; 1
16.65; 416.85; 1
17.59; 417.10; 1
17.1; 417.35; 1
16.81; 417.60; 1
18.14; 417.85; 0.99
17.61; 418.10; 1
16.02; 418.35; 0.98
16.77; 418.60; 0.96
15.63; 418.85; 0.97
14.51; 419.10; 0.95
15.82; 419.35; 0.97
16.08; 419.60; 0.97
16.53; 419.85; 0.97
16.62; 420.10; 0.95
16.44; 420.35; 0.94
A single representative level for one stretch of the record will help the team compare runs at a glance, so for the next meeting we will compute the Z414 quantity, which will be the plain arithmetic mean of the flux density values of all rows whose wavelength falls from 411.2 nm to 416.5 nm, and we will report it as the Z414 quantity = 17.6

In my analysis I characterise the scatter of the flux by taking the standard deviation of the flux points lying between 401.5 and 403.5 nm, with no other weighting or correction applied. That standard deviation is 1.1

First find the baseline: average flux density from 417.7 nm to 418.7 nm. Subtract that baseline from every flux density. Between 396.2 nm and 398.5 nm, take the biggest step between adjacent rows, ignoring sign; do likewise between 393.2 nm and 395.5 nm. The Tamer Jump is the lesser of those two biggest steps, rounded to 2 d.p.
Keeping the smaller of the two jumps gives 2.44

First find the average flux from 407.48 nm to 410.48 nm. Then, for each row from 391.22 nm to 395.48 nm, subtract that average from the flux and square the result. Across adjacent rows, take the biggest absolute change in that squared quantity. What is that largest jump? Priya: 10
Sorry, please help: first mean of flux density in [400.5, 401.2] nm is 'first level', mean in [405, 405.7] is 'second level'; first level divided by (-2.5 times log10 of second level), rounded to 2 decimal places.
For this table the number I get -6.07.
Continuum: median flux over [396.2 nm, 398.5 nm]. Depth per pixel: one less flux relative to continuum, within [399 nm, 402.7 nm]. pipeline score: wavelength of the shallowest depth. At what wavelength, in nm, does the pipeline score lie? 402.60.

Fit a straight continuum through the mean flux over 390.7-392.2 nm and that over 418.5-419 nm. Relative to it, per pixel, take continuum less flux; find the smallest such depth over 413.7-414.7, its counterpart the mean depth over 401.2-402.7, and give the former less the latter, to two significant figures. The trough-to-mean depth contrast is -1.9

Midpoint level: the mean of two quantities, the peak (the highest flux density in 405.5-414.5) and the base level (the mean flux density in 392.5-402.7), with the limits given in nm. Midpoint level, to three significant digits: 19.1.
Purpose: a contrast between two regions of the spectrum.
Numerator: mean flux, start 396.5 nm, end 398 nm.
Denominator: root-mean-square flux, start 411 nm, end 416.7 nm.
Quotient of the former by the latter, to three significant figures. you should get 1.10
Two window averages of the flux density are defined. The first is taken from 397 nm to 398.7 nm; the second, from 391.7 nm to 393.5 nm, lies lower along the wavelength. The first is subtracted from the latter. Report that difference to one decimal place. -1.2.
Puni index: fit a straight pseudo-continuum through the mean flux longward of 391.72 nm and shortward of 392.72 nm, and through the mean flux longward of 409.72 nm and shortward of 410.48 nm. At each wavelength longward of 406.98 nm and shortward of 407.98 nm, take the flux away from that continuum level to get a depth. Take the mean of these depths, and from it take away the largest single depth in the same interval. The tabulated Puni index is -1.0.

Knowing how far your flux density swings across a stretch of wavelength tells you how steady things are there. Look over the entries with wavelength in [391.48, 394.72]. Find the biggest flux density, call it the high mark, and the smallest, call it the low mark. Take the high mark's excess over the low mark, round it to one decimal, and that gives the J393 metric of 4.9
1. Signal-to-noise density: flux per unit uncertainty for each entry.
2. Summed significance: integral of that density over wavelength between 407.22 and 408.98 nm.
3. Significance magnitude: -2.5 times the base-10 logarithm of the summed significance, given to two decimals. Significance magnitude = -3.68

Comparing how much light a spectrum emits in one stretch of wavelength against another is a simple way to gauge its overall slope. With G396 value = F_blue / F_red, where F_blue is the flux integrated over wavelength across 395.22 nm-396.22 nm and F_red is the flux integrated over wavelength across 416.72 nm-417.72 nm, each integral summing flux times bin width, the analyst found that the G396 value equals 1.09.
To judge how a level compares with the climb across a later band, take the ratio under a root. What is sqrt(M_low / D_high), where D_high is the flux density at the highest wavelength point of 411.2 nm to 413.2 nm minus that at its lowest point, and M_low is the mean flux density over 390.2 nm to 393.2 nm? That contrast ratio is 5.5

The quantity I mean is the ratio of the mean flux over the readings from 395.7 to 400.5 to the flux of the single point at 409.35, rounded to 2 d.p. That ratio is 1.04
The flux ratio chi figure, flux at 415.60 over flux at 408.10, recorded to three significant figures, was 1.03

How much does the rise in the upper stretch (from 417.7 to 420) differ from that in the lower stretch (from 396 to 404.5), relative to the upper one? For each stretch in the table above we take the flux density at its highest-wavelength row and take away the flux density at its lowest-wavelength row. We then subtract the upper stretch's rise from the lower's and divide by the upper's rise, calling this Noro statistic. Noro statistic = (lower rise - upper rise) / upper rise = -2.0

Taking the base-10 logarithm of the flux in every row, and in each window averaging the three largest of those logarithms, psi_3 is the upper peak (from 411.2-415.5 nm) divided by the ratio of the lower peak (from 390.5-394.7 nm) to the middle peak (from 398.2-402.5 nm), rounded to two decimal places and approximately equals 1.25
